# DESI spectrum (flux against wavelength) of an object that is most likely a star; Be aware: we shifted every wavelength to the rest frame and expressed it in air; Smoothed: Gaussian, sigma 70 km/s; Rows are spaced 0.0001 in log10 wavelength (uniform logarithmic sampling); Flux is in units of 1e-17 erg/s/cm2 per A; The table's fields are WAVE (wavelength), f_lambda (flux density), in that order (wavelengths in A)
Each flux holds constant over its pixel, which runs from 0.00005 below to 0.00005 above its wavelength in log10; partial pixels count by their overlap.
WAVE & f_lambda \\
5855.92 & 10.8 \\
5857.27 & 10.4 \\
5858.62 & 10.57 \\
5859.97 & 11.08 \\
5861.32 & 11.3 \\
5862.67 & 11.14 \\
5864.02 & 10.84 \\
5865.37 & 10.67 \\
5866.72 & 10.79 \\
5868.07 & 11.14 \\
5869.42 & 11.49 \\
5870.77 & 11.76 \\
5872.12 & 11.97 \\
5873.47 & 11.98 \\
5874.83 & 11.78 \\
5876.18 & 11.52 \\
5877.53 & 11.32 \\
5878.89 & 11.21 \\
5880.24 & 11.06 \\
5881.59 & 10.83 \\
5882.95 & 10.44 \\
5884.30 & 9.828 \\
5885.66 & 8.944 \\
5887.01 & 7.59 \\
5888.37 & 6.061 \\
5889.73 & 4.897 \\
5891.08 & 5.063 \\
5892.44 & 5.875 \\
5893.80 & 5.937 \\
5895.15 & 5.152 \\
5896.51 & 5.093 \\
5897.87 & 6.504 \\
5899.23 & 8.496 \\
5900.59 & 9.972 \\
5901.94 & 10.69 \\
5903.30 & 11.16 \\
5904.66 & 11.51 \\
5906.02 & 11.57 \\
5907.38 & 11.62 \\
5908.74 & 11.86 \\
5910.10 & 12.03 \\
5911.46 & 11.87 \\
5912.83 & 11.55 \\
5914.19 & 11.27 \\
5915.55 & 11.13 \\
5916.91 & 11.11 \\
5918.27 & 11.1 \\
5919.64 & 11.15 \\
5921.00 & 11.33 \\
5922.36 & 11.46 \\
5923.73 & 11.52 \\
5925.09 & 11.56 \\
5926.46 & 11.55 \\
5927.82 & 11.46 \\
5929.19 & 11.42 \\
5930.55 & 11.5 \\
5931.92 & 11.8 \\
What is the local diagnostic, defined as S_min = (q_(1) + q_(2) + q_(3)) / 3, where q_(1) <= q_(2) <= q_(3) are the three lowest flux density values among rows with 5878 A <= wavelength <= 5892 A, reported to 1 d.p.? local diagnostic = 5.3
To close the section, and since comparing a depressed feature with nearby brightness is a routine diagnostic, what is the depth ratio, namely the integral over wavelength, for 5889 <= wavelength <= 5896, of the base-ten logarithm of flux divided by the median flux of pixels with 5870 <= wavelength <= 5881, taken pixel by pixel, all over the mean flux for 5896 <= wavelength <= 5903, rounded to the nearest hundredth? -0.28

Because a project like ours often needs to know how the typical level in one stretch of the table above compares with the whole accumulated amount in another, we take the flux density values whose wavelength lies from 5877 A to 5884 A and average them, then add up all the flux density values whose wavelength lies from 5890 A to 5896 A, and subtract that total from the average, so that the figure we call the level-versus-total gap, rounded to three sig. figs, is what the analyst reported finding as -11.1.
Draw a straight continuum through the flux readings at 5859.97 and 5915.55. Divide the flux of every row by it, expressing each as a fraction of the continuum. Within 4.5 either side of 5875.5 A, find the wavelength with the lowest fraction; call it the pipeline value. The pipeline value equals 5878.89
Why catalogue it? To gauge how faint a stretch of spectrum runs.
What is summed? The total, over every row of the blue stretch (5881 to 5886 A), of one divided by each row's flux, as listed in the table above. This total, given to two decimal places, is 0.40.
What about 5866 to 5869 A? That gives 0.18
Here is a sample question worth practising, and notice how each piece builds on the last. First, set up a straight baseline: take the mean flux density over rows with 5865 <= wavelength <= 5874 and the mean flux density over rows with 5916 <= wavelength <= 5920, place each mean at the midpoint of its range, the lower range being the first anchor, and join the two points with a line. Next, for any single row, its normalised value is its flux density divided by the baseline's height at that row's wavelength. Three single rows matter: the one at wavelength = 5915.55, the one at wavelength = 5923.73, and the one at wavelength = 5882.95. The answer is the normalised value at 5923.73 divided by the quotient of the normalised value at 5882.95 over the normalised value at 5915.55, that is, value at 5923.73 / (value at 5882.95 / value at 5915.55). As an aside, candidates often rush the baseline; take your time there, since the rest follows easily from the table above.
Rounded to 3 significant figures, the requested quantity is 1.13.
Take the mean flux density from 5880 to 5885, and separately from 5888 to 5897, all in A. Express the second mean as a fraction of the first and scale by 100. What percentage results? 52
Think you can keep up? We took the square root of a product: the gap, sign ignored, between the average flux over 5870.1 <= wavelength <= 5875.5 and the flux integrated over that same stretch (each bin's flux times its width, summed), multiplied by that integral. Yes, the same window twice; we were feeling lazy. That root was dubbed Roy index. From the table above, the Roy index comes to 58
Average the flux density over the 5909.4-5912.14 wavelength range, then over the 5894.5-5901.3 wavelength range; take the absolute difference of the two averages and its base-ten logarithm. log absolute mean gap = 0.69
